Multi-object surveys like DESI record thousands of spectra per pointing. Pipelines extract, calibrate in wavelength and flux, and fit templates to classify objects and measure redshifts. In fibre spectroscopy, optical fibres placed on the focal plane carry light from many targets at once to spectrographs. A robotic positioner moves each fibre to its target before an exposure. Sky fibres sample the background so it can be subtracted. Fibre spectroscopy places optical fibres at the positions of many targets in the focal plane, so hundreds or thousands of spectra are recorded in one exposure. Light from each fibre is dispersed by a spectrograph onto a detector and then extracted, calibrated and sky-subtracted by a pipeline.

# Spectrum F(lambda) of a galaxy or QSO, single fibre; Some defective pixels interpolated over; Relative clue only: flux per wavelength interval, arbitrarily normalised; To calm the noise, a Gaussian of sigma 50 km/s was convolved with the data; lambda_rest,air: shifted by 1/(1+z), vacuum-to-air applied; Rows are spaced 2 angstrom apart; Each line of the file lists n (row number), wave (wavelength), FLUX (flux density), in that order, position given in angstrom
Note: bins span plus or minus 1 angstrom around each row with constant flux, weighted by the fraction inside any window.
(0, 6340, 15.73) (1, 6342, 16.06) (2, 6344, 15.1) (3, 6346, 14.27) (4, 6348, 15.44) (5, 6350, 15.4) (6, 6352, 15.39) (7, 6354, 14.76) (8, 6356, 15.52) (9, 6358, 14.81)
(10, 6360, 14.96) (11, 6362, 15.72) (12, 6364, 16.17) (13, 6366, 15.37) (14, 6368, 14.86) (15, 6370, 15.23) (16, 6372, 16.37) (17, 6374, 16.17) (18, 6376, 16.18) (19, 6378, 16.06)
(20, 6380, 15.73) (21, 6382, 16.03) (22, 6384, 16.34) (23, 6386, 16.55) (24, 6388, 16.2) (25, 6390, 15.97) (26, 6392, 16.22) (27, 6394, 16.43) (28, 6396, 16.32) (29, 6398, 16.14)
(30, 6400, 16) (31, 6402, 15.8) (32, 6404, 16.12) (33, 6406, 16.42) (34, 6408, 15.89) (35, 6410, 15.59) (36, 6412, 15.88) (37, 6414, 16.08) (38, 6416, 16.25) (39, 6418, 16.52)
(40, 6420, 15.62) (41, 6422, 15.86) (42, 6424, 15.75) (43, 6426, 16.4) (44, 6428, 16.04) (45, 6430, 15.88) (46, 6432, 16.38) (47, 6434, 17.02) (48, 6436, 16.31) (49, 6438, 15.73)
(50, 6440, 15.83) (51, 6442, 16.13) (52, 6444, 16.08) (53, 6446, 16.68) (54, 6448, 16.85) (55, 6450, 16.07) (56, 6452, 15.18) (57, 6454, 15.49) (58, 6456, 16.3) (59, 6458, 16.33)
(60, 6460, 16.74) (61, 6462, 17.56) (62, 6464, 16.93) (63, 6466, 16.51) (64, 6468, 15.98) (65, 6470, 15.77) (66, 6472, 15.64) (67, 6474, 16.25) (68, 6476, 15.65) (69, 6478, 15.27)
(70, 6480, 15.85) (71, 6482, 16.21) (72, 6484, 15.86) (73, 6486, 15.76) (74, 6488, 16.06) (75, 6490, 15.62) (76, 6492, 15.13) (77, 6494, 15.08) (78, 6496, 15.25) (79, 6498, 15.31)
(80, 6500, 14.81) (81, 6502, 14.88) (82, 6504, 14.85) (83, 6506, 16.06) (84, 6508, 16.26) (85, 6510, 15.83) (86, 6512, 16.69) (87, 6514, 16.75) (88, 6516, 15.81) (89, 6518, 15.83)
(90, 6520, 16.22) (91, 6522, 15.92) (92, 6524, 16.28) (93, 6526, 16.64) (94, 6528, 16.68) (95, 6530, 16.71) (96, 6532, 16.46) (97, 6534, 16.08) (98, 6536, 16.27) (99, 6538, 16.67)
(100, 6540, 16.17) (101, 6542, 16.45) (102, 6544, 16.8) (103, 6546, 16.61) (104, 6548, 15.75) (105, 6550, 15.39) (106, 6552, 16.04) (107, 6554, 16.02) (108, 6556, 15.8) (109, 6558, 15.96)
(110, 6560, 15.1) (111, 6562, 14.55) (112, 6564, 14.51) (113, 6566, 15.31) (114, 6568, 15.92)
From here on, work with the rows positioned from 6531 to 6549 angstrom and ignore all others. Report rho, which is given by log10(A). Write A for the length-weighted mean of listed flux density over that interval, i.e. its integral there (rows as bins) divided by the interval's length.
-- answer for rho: 1.21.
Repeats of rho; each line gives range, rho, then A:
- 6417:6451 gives 1.21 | 16.2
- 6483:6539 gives 1.20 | 15.9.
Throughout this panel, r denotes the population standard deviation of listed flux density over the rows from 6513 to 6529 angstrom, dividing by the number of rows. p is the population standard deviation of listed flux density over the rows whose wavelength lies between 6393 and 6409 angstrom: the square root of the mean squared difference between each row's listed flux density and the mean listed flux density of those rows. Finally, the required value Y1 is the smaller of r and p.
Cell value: 0.222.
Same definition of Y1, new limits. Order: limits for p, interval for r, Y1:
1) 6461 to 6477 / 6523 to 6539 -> 0.223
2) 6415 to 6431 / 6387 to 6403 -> 0.191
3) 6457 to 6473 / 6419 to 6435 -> 0.429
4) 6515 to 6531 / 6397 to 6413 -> 0.235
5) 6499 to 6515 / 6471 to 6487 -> 0.297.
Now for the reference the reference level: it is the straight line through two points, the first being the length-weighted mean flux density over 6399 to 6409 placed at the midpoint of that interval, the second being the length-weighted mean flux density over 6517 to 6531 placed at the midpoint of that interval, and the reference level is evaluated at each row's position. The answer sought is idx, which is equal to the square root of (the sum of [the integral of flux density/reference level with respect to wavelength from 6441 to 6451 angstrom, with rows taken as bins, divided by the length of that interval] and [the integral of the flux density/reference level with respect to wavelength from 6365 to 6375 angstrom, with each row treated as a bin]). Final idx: 3.284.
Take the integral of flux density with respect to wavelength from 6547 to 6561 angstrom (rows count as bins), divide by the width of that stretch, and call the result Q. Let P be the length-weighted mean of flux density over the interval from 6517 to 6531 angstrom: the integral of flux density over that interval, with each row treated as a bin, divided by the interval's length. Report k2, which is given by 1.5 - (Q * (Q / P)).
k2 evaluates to -13.6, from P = 16.33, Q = 15.7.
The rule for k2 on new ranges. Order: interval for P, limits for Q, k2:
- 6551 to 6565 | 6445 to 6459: -15.4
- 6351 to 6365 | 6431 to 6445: -15.6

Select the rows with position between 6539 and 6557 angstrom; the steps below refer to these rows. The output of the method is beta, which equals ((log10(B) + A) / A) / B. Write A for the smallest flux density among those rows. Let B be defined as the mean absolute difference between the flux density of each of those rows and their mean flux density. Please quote 2.78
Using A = 15.39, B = 0.349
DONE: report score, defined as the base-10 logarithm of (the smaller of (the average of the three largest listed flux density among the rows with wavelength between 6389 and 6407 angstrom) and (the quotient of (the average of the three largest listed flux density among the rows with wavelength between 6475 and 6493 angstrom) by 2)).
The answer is 0.904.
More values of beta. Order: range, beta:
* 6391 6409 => 5.39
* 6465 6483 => 3.25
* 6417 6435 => 2.63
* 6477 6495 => 2.91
